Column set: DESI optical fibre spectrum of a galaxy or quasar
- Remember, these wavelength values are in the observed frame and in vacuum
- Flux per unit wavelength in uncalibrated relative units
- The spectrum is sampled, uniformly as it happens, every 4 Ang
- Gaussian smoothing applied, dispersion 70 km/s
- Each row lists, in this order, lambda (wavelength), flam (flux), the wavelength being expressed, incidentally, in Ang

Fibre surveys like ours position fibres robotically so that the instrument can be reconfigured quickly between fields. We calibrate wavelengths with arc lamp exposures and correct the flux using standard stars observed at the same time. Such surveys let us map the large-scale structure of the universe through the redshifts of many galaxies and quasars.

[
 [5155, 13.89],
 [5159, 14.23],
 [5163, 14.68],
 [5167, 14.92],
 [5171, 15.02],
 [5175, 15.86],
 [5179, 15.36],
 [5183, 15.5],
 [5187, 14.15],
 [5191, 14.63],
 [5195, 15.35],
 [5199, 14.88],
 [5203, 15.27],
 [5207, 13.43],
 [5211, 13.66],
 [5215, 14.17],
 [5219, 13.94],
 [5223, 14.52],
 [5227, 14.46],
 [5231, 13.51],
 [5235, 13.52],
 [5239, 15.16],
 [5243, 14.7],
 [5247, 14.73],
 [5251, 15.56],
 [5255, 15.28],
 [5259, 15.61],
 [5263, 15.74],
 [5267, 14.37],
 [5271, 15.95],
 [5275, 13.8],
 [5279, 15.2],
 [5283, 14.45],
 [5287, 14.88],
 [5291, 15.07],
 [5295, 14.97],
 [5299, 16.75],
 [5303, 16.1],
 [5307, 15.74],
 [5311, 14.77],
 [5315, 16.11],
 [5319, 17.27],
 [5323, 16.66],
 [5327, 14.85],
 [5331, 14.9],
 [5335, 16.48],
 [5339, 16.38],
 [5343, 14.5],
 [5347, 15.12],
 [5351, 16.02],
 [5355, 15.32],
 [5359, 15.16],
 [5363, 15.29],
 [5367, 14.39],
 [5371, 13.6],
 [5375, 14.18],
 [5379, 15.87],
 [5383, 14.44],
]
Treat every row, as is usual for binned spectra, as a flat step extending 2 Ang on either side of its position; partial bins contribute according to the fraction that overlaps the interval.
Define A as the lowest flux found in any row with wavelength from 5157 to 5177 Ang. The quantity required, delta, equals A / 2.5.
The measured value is 5.69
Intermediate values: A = 14.23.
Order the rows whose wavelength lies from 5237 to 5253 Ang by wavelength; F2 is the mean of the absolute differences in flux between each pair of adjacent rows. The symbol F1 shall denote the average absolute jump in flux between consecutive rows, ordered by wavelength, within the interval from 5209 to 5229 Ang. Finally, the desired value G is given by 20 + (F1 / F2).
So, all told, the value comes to 20.8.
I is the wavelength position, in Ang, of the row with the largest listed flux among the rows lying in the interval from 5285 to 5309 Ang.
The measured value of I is 5299 Ang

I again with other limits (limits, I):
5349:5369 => 5351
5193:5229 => 5195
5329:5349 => 5335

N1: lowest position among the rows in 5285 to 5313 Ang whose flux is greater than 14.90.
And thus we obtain 5291 Ang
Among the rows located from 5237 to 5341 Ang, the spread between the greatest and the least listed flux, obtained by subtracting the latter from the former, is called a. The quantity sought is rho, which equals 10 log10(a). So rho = 5.4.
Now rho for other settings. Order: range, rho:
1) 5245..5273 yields 2.0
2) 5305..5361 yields 4.4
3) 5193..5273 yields 4.0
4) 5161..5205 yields 2.3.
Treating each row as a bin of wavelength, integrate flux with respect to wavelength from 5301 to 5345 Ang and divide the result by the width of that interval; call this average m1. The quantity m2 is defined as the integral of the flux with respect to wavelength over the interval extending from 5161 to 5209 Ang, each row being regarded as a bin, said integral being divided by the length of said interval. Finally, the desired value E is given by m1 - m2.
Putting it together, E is 0.9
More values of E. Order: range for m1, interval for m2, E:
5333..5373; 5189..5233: 0.9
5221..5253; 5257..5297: -0.5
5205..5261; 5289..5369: -1.1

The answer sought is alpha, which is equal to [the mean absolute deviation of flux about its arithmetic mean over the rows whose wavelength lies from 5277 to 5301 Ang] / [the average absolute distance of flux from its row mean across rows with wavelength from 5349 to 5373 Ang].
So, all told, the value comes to 0.8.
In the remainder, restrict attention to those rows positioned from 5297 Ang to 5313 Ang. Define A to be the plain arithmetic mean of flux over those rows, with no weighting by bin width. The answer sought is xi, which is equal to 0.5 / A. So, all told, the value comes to 0.0316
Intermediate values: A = 15.8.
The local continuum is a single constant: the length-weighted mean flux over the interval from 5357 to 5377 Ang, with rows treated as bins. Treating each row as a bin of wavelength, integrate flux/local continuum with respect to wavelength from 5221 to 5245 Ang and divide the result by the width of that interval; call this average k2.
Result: 0.99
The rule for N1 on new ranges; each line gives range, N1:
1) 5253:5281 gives 5255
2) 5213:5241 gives 5239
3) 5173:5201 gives 5175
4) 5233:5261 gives 5239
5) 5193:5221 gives 5195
